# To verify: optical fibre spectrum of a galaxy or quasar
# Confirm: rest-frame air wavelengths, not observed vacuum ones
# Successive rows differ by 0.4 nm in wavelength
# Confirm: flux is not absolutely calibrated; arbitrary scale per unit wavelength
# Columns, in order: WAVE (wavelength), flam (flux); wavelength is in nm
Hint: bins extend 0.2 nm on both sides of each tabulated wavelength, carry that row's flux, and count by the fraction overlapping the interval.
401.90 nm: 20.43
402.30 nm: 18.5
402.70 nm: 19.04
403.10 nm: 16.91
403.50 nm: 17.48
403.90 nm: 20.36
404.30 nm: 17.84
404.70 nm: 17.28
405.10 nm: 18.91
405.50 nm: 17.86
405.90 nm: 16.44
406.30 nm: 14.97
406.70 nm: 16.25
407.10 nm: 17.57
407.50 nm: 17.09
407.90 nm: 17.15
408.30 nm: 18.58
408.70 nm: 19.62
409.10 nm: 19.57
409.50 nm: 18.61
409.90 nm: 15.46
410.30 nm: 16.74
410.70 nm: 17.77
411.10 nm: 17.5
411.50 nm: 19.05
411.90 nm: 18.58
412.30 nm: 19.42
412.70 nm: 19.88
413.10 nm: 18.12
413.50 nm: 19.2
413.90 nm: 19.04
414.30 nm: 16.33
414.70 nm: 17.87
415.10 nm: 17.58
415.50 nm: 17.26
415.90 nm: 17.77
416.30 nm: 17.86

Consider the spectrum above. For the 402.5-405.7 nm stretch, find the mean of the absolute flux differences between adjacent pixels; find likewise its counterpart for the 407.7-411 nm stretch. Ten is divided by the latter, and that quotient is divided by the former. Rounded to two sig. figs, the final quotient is 4.8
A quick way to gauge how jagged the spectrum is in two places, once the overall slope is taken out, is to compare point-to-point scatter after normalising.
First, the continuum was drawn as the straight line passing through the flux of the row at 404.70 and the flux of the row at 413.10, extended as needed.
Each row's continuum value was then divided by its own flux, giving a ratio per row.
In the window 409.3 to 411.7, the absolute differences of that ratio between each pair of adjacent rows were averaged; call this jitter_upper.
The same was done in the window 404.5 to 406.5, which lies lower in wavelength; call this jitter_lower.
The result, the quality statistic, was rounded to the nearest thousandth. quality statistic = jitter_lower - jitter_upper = -0.005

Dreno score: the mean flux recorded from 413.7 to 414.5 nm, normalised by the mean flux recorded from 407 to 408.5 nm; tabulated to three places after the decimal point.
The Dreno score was 1.005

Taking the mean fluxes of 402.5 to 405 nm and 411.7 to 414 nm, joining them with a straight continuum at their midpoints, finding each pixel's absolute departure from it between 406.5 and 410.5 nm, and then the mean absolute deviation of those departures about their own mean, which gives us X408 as 0.75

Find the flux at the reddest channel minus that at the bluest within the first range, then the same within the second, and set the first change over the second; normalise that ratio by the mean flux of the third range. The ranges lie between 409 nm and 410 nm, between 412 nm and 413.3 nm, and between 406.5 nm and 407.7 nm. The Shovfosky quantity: 0.19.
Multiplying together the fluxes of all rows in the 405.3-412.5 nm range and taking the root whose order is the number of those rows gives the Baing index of 17.6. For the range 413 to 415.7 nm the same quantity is 17.9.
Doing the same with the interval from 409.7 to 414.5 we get 18.0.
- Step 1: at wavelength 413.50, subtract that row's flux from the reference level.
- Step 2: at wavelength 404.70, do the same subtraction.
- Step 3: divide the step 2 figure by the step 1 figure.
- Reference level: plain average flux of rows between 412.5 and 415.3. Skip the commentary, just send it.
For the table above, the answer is -1.1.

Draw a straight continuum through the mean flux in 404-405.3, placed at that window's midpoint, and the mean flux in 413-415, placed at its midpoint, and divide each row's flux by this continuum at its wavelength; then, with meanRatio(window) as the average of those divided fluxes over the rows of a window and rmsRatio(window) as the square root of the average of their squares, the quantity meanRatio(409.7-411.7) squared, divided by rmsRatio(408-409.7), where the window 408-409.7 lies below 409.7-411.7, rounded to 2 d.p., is 0.87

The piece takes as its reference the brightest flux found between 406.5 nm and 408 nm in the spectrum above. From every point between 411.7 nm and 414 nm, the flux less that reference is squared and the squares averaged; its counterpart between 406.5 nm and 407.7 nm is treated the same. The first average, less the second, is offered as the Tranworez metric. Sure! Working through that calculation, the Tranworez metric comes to 1.8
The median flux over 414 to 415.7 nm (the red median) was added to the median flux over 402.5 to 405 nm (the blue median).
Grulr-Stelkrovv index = 35.1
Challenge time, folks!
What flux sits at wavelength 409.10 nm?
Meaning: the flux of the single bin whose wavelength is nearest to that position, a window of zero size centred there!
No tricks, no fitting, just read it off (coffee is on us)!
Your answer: 19.57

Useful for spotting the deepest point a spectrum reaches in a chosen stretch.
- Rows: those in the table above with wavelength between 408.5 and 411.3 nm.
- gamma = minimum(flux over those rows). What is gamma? 15.46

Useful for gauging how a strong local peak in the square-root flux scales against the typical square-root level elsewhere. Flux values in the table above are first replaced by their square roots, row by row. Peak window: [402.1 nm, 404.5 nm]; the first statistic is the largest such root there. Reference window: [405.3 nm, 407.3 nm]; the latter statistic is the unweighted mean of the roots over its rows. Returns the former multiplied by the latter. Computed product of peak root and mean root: 18.4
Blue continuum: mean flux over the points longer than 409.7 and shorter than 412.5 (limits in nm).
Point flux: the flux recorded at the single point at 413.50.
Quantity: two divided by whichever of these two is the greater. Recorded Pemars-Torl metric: 0.104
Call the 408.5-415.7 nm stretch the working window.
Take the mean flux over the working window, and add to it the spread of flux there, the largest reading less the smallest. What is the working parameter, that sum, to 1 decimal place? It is 22.6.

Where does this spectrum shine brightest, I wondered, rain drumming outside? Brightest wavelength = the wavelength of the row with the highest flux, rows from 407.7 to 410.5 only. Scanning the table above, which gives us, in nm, 408.70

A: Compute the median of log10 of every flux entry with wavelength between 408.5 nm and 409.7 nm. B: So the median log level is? 1.29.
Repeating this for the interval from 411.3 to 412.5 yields 1.28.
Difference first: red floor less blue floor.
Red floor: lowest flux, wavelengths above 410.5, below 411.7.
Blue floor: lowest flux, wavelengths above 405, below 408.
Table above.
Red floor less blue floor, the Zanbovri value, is 2.5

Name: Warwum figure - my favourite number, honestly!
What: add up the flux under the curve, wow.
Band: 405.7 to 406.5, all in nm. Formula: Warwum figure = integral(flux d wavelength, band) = 13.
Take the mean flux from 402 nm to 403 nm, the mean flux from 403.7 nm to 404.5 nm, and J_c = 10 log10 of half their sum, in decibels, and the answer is 12.77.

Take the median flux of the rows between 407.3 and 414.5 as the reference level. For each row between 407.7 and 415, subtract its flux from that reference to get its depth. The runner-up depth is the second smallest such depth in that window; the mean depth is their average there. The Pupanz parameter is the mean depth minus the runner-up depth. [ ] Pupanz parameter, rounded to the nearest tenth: 1.4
